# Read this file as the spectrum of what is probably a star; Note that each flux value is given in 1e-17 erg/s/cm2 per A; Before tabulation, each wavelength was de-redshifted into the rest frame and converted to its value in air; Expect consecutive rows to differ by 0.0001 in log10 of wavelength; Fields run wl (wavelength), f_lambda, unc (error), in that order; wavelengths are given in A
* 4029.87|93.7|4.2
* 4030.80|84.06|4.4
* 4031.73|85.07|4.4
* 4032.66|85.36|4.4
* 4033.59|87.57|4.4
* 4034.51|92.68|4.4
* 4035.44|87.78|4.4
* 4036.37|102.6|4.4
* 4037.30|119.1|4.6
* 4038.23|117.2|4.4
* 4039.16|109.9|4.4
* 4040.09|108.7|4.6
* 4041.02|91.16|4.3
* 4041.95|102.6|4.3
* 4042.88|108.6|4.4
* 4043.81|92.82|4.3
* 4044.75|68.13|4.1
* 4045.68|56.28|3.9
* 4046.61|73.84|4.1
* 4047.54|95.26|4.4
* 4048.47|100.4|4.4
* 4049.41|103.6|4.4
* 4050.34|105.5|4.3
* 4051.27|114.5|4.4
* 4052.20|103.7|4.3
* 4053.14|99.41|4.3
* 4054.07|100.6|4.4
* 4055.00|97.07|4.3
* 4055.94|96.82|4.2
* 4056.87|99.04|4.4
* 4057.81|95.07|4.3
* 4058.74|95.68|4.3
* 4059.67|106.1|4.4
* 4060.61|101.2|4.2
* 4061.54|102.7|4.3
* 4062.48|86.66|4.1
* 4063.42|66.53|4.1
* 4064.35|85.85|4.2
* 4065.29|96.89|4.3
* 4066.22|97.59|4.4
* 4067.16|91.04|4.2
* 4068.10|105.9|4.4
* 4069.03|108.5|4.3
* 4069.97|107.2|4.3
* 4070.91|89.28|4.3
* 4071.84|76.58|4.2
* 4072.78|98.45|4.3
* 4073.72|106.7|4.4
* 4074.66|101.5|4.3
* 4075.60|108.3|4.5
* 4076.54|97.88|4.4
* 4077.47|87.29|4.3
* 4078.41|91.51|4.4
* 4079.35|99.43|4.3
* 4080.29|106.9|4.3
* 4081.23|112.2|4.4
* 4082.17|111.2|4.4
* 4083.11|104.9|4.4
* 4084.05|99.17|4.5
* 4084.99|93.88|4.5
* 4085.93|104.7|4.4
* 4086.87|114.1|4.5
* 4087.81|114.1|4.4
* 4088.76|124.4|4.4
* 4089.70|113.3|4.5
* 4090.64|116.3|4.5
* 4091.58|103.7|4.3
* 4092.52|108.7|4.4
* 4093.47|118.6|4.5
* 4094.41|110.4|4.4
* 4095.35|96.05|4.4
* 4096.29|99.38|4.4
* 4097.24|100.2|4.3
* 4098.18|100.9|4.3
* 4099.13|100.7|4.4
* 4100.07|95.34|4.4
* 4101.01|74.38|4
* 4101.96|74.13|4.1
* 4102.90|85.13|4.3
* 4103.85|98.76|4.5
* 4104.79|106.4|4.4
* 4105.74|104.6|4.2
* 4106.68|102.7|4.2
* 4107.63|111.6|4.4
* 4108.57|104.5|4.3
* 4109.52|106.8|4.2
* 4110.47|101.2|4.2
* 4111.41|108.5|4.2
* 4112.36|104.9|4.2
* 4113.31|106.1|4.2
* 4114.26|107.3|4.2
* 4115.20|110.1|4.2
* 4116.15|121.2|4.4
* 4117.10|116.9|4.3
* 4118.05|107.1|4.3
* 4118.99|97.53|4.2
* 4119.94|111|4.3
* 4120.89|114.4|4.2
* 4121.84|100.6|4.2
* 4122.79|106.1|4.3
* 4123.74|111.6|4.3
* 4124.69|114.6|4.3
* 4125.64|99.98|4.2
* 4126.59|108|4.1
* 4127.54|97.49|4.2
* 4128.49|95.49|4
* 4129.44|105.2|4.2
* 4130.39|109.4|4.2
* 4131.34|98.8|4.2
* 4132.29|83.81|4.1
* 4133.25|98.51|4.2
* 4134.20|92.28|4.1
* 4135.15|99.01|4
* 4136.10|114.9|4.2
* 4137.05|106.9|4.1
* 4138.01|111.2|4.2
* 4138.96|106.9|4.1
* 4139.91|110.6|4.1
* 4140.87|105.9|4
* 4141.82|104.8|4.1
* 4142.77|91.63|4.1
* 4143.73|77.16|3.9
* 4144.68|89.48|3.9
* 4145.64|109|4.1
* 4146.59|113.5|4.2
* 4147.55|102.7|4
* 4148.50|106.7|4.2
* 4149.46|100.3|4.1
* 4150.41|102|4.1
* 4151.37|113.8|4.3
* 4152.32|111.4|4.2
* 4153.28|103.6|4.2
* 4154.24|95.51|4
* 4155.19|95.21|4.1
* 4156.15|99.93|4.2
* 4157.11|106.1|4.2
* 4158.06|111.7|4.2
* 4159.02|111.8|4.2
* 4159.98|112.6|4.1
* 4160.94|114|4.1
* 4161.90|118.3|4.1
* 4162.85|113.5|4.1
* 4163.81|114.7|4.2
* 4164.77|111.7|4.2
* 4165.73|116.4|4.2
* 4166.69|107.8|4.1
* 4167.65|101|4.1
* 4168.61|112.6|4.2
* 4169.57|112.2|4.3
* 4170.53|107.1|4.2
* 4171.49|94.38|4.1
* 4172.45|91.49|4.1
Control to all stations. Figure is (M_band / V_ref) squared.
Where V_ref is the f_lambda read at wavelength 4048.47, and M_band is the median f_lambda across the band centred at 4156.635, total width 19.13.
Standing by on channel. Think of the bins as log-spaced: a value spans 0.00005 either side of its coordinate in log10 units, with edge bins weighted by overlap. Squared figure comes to 1.2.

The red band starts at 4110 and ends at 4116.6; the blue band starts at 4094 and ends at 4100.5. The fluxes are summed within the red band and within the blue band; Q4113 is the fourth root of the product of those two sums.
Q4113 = 27.0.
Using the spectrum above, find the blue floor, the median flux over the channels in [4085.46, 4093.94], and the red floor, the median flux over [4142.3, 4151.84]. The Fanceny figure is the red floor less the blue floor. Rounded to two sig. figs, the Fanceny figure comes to -12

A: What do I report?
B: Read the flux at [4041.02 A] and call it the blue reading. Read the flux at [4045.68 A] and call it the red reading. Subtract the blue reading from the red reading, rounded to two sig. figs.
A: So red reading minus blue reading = -35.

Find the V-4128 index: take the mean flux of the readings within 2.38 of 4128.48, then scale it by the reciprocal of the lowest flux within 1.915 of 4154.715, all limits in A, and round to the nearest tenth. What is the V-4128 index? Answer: 1.1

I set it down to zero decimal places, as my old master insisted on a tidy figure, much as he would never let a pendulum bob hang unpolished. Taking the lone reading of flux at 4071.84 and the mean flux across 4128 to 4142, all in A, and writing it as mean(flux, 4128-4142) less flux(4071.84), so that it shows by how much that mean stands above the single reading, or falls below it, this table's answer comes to 26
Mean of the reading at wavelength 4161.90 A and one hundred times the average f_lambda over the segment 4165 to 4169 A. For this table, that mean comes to 5532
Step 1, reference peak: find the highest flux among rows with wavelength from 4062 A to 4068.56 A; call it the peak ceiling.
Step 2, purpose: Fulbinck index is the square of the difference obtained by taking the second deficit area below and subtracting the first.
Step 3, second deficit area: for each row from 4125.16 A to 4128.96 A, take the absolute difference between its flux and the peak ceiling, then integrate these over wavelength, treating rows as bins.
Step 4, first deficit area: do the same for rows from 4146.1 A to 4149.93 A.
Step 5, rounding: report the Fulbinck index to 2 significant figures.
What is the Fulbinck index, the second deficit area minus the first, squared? 82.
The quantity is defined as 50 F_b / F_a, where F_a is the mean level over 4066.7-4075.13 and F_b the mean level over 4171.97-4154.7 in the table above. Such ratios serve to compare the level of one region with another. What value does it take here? 55.4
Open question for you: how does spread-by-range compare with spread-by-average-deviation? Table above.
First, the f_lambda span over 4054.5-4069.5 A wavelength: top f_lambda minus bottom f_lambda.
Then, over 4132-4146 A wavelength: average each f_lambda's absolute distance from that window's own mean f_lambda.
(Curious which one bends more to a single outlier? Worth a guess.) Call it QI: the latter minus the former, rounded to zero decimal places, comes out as -33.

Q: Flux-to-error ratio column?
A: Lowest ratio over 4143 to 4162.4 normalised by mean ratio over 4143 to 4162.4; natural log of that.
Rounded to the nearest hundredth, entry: -0.25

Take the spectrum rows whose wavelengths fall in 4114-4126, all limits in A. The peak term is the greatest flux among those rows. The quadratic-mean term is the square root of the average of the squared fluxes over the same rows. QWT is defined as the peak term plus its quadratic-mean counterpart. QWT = 231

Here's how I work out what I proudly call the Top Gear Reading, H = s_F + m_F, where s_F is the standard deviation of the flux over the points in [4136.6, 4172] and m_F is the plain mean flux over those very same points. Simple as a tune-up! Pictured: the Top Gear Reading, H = 115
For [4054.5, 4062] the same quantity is 103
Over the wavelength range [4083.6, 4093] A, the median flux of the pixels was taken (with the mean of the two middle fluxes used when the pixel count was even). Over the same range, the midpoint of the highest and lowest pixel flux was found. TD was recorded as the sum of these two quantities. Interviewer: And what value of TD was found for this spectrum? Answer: 220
